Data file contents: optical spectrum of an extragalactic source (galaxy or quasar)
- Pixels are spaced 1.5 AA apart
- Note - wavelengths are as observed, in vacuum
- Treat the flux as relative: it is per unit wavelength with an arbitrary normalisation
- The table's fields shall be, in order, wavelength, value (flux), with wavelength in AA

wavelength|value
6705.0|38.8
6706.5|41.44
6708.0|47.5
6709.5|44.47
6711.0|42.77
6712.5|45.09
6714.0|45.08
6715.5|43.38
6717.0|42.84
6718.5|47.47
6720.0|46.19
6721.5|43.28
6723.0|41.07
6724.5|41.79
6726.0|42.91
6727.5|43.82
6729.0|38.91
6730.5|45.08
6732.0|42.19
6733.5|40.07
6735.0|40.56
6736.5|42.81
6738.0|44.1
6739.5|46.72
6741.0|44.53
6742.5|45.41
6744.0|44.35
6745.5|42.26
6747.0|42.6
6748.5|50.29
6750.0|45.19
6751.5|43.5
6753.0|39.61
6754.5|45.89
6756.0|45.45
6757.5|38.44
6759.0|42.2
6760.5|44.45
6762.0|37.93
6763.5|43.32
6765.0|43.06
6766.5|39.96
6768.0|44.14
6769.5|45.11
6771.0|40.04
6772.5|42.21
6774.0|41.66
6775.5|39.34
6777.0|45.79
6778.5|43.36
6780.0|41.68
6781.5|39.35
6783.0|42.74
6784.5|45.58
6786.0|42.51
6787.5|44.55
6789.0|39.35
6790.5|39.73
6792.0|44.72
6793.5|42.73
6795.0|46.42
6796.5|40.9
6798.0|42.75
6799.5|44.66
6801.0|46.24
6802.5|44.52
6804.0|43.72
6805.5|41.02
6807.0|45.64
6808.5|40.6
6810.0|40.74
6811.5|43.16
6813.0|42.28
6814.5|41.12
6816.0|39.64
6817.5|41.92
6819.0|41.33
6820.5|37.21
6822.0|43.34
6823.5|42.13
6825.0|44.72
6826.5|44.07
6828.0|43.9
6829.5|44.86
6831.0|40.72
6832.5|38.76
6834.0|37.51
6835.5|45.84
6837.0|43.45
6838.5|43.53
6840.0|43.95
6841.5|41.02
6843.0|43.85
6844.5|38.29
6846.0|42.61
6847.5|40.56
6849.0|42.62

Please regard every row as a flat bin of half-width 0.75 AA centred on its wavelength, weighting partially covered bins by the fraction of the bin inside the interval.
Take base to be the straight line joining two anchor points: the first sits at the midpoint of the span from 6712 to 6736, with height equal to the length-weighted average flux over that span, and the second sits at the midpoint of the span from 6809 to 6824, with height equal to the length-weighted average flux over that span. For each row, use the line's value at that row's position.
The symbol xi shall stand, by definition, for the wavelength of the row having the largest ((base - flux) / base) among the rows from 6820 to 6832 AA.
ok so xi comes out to 6820.5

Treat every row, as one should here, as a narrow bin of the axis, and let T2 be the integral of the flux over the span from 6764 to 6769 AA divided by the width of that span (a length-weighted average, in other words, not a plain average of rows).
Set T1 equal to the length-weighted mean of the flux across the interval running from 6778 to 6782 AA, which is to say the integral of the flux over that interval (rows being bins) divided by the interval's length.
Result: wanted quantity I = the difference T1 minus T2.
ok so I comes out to -1.1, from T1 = 41.5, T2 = 42.6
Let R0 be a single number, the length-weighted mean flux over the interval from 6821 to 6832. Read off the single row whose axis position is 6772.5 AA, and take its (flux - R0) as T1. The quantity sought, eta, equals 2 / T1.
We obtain -2.1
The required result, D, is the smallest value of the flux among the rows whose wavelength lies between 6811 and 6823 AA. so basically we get 37.21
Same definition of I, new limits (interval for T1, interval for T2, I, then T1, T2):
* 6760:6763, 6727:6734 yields -0.9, 41.1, 42.0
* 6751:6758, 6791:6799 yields -0.7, 42.7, 43.4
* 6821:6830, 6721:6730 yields 1.6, 43.6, 42.0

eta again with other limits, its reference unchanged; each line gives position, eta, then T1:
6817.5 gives -1.6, -1.2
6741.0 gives 1.4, 1.4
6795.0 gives 0.6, 3.3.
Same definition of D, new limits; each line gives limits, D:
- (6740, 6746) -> 42.26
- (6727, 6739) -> 38.91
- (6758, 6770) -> 37.93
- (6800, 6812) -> 40.6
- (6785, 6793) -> 39.35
